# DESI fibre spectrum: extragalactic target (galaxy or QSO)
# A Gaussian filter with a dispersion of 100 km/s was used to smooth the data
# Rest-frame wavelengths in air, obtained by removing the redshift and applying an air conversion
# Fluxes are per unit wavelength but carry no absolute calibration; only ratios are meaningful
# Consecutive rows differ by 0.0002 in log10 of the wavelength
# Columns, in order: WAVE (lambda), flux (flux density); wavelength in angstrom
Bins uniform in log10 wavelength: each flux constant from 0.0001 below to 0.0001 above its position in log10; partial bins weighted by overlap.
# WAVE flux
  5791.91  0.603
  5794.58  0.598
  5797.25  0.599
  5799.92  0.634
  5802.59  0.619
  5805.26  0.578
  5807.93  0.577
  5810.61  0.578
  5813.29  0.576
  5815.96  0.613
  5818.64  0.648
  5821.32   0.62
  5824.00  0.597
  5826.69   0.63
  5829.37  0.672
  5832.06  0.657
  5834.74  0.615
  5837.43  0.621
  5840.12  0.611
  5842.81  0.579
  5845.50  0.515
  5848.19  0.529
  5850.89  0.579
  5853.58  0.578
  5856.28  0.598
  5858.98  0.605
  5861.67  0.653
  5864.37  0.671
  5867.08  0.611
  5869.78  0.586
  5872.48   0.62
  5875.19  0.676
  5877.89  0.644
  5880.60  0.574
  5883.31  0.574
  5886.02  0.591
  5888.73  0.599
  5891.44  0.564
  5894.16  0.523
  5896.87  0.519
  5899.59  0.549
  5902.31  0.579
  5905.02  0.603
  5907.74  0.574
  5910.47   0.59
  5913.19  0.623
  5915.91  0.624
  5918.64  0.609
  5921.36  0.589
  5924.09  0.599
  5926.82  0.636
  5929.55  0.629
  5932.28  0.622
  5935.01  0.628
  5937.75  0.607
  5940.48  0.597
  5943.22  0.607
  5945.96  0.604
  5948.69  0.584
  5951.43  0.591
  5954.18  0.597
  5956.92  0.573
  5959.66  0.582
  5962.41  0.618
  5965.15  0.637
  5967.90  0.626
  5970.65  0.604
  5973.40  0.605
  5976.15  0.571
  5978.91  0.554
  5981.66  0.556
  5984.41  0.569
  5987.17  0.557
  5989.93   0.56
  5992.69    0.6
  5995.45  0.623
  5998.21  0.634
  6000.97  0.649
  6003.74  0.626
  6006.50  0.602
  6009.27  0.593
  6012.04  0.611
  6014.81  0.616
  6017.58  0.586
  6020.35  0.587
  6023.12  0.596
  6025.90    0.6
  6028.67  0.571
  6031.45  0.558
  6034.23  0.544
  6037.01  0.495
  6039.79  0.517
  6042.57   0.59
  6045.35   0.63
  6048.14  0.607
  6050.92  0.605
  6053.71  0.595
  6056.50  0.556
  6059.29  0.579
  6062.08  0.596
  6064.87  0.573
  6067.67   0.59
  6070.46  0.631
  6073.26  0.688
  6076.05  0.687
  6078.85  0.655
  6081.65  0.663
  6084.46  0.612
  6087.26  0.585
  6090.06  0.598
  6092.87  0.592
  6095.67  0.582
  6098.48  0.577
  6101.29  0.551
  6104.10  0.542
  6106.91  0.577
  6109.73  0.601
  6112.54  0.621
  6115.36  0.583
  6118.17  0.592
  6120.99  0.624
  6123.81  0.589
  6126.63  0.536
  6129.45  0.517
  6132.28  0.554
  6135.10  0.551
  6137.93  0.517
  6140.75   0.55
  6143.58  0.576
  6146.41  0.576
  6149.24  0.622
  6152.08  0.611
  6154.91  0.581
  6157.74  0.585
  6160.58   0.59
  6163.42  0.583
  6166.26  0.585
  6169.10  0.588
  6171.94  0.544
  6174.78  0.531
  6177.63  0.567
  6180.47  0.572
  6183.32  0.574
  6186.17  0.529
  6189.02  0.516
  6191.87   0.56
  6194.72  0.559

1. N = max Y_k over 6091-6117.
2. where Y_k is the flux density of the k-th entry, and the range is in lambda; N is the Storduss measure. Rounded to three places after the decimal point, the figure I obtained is 0.621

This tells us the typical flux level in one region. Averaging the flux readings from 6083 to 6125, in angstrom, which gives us 0.588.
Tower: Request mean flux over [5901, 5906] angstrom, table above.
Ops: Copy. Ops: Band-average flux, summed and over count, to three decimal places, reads 0.591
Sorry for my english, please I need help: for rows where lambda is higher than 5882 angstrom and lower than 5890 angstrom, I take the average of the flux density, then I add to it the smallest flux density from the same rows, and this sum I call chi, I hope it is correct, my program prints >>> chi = 1.16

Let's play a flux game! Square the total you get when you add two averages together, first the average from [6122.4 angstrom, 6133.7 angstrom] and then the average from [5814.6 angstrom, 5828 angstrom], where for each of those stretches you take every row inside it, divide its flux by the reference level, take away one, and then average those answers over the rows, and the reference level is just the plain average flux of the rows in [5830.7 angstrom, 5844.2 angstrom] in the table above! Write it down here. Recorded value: 0.010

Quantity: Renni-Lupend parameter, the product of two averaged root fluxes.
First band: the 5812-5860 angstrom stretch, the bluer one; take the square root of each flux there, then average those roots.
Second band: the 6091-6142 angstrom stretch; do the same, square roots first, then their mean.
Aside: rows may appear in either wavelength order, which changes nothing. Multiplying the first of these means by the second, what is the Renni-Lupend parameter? 0.585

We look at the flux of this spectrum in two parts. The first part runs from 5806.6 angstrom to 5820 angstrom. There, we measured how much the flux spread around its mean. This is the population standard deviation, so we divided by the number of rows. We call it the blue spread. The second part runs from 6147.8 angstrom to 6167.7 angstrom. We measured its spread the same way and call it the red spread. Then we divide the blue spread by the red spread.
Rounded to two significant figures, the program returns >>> 1.9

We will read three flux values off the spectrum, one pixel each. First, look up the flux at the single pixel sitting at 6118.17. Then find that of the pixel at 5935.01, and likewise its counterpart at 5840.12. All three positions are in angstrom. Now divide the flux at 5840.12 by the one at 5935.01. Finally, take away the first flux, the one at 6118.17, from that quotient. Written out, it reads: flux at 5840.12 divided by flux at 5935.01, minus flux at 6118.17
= 0.38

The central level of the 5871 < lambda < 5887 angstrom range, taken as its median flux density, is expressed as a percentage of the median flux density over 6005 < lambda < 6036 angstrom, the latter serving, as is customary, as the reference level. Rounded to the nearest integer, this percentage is 102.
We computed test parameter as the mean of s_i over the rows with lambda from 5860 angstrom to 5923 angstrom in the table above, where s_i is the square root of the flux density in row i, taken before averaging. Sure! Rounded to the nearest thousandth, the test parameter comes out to 0.773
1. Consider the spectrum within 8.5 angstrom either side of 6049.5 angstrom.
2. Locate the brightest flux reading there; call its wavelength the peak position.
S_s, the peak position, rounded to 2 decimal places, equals 6045.35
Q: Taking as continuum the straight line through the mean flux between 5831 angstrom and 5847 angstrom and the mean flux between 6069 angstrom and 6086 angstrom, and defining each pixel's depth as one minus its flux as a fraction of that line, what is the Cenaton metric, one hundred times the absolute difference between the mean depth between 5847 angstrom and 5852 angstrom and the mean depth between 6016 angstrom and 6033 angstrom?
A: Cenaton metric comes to 1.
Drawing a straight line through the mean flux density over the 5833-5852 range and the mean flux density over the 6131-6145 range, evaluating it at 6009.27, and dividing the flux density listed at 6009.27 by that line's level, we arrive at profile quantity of 1.05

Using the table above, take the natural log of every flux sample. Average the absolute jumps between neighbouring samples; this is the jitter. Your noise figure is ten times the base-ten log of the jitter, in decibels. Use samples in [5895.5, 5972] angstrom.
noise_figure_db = -15.4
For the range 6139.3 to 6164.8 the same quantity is -15.6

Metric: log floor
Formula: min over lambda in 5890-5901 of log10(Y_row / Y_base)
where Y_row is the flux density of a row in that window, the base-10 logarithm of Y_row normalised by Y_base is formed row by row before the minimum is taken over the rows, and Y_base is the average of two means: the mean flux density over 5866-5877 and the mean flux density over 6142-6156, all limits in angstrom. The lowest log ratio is -0.069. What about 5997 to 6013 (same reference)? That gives -0.011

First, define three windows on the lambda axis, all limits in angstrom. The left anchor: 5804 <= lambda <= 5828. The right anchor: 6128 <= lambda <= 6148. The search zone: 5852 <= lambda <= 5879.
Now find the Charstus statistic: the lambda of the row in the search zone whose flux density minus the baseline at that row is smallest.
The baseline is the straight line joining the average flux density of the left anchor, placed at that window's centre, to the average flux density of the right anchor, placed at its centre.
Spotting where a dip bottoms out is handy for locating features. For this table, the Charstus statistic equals 5853.58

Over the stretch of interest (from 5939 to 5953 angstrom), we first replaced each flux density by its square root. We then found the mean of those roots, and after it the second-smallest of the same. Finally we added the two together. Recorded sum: 1.54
